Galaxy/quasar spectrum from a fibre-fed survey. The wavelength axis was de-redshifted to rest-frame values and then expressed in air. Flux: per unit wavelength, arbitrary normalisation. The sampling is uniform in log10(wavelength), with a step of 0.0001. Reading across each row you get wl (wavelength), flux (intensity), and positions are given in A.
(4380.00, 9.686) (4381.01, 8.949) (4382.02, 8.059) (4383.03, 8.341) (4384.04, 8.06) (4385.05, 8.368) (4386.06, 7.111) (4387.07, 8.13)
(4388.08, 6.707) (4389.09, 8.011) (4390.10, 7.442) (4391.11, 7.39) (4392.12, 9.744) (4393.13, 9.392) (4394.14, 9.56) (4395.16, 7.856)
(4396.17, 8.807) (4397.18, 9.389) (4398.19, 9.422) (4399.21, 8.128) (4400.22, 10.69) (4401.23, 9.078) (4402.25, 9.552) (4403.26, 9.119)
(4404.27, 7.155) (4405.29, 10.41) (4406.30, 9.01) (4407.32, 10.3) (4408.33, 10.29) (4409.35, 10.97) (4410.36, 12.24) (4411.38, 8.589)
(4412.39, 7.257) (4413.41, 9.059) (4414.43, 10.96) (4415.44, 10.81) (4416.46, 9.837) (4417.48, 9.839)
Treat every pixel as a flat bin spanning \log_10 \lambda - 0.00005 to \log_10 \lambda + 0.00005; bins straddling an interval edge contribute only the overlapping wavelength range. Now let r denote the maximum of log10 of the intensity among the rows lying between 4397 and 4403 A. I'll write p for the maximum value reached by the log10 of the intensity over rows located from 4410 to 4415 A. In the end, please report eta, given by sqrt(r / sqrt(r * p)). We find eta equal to 0.99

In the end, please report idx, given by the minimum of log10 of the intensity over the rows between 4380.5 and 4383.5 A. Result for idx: 0.906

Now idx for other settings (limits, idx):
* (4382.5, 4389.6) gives 0.827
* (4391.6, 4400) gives 0.895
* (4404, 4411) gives 0.855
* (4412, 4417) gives 0.861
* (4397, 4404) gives 0.910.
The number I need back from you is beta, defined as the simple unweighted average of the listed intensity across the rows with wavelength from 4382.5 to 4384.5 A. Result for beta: 8.2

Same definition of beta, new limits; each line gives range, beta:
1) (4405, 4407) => 9.7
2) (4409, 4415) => 9.8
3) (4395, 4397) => 8.3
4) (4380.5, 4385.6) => 8.4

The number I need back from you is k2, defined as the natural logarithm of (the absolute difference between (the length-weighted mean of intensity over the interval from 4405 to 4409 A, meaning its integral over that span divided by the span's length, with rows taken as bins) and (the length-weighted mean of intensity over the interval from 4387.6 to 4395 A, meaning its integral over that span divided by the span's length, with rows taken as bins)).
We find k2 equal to 0.5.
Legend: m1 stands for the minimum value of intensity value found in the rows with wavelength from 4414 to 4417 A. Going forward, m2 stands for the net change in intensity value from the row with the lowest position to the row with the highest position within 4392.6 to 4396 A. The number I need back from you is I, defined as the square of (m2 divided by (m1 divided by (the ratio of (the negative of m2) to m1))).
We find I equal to 0.001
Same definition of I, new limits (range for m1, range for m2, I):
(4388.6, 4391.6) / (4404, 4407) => 0.004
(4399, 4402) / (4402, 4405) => 0.008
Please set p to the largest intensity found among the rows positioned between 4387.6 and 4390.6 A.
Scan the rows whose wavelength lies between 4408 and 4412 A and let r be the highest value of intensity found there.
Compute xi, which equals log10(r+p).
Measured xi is 1.31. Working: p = 8.011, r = 12.24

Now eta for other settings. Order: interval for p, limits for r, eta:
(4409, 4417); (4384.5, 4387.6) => 0.96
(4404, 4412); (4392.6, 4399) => 0.97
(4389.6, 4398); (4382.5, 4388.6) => 0.98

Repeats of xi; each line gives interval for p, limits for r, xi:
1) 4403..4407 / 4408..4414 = 1.36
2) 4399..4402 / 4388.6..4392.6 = 1.31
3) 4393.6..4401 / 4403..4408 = 1.32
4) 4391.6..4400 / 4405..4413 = 1.34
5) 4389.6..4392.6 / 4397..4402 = 1.31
